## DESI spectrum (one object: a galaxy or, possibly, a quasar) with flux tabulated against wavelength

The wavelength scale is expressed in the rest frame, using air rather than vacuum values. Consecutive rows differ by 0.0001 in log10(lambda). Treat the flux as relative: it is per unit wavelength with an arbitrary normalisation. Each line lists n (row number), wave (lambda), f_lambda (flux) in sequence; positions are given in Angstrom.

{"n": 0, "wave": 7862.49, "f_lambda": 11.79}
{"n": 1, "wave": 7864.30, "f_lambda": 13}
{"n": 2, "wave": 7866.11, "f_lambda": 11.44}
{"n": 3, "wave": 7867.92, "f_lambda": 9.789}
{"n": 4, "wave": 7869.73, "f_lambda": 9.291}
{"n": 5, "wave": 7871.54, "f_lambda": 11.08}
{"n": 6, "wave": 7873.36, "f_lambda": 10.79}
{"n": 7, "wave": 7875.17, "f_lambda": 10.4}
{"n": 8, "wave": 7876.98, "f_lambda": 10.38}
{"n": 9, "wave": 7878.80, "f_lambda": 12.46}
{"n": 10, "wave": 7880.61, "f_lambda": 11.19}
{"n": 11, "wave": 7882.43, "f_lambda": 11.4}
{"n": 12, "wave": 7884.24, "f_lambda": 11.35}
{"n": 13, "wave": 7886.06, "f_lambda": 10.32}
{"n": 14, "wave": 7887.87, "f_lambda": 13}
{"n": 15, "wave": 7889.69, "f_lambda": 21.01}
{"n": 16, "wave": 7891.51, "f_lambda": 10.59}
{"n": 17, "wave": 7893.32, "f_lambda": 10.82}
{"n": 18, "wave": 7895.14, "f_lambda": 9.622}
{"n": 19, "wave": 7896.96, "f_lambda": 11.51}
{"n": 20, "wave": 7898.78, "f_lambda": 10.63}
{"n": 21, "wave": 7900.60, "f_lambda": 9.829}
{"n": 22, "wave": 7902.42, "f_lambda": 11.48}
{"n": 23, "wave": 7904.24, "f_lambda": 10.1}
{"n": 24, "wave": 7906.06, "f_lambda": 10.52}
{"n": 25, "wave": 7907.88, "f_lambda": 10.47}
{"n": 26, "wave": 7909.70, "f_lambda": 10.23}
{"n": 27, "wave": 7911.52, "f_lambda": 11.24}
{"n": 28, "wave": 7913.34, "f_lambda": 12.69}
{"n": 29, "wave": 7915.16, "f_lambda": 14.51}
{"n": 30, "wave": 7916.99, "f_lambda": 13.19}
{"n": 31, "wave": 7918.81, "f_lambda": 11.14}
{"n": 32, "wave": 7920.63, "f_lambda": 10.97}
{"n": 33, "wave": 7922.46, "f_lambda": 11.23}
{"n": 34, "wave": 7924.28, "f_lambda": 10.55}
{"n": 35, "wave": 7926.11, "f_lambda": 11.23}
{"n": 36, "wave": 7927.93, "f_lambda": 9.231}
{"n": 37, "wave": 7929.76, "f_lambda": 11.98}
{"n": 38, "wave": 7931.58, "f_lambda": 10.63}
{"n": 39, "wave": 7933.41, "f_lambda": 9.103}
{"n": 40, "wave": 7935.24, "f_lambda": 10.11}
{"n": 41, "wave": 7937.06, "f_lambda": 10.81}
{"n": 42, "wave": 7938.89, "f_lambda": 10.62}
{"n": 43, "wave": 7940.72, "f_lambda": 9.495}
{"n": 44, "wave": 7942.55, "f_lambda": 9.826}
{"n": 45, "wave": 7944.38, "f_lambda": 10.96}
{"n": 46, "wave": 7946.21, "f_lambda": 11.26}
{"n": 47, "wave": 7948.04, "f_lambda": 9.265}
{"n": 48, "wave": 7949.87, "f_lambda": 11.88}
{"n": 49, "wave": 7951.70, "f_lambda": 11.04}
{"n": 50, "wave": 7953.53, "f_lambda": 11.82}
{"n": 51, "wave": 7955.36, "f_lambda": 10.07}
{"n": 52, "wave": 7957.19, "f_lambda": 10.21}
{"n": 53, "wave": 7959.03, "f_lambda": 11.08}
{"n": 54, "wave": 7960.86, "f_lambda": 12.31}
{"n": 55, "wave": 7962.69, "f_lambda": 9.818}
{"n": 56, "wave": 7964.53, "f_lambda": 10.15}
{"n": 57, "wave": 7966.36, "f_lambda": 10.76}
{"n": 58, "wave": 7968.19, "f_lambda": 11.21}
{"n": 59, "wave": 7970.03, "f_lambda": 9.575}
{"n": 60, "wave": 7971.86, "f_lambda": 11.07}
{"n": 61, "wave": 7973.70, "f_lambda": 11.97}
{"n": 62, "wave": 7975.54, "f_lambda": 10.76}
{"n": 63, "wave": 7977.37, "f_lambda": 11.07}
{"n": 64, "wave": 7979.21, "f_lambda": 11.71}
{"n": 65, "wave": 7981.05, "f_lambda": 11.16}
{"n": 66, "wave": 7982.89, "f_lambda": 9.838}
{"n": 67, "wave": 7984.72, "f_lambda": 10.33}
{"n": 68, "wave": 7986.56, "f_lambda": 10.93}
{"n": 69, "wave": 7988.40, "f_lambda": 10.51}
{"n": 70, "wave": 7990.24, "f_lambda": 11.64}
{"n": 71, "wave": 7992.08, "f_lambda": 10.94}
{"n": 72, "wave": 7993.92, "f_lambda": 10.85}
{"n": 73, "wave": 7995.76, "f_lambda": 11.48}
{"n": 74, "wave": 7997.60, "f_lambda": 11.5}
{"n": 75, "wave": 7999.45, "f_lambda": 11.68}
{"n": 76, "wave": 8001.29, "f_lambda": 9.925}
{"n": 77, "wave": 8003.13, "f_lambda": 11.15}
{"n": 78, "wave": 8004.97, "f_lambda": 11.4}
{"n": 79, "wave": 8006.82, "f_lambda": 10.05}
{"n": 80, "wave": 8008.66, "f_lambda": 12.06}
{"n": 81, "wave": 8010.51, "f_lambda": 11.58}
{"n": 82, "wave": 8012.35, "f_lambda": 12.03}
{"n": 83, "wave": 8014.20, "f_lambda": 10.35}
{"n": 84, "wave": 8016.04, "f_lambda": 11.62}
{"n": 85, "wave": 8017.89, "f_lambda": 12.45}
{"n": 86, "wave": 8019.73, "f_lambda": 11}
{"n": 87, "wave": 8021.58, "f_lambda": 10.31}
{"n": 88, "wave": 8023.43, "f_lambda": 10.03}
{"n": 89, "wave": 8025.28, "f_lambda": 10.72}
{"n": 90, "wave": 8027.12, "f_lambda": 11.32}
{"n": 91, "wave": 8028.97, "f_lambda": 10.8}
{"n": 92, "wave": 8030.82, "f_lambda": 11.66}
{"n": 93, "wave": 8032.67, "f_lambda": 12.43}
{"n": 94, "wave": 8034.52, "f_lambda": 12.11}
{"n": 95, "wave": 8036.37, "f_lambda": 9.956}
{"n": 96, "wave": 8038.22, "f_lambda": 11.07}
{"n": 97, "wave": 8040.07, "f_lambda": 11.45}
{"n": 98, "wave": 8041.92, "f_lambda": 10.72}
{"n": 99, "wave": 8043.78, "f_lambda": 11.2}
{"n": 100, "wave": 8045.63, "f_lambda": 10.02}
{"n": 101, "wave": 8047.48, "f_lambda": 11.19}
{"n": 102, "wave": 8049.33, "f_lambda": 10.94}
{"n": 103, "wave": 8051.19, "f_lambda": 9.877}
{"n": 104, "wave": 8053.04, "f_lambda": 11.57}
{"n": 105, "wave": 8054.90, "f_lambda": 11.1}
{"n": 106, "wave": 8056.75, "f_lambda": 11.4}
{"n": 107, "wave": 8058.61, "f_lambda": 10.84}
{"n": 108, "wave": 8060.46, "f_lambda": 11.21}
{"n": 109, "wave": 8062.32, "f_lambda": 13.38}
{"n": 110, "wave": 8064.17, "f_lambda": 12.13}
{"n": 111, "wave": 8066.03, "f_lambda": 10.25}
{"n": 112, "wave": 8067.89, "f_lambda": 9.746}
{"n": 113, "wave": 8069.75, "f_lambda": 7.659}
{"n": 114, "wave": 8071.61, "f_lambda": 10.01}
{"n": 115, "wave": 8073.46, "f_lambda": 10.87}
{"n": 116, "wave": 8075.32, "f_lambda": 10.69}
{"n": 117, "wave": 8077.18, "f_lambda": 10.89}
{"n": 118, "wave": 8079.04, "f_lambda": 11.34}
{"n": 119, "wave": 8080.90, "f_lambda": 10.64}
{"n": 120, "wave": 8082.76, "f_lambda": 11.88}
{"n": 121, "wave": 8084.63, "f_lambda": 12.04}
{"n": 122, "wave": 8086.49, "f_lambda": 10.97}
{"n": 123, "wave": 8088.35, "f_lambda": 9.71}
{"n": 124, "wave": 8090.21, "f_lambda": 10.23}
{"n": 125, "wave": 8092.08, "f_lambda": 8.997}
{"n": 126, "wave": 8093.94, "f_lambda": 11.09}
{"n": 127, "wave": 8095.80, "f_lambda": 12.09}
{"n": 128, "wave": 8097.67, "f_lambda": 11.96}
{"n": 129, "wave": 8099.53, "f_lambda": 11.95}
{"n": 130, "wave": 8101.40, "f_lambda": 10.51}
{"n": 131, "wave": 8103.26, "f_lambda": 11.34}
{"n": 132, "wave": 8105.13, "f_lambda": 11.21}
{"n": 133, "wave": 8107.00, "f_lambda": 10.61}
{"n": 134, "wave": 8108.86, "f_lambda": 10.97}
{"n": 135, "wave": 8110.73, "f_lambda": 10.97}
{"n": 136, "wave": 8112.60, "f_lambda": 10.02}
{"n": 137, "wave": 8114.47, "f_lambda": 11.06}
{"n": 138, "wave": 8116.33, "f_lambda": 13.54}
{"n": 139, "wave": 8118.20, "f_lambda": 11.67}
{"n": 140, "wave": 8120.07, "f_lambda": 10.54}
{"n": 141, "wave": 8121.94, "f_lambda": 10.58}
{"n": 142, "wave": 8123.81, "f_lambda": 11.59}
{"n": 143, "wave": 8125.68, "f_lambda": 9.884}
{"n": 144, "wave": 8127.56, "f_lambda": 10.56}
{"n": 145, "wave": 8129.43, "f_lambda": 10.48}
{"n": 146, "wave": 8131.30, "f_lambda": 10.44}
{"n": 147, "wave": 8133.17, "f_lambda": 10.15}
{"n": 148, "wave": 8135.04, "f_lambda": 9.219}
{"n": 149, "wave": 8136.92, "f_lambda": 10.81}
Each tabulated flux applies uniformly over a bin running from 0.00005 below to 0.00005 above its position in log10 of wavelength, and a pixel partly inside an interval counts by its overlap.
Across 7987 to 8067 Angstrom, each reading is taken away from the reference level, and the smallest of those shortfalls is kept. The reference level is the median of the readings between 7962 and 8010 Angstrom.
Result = -2.4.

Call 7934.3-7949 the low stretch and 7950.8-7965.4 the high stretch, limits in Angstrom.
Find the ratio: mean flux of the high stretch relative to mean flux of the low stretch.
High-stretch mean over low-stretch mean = 1.05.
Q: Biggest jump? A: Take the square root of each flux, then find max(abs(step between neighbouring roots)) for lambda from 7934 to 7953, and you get 0.40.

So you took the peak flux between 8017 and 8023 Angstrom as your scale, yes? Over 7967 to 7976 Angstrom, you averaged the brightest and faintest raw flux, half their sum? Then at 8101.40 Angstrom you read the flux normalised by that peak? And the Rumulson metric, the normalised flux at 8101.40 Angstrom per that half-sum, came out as 0.078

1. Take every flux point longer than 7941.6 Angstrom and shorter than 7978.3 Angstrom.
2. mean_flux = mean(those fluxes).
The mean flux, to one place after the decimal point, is 10.8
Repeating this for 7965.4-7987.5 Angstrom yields 10.9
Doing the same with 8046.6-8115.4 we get 10.9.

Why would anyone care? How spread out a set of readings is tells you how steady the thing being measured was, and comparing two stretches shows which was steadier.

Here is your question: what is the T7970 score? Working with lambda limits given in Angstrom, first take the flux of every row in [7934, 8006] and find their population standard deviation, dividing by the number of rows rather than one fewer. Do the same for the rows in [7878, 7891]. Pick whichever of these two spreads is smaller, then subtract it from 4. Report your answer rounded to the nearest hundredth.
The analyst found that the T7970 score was 3.25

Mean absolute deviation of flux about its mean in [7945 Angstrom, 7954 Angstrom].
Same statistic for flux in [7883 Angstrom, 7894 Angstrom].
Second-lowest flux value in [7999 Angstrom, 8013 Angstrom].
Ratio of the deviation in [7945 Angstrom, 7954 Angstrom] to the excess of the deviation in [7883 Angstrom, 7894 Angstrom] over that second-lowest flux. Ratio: -0.099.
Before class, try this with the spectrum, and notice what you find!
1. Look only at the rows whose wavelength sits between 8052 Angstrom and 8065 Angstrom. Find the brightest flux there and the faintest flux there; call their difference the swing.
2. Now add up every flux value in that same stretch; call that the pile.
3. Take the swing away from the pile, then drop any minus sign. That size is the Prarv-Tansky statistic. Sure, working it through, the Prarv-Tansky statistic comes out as 79.1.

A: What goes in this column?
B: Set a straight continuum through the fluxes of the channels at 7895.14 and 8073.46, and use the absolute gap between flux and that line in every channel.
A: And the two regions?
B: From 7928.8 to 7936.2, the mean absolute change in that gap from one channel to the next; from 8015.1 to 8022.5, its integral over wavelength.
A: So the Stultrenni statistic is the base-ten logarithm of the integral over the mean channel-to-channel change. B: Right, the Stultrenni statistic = 1.03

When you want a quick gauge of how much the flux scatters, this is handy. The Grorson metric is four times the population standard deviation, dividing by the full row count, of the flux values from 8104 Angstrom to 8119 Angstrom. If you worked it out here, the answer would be 3.9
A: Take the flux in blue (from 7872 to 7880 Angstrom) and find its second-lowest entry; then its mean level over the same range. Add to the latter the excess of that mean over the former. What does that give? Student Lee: 11.6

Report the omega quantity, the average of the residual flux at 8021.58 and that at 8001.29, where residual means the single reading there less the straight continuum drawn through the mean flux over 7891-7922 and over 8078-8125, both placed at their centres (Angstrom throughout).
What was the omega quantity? -1.0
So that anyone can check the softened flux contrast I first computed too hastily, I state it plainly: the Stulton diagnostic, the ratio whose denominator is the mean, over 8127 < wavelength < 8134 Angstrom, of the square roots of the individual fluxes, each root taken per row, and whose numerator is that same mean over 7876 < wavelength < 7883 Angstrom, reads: 1.04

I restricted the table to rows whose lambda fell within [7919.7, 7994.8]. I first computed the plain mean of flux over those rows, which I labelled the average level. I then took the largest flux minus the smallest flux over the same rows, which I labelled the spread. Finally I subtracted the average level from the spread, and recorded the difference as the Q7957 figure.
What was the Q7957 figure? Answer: -7.5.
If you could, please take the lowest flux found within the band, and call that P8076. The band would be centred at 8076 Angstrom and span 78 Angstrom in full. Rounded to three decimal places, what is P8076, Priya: 7.659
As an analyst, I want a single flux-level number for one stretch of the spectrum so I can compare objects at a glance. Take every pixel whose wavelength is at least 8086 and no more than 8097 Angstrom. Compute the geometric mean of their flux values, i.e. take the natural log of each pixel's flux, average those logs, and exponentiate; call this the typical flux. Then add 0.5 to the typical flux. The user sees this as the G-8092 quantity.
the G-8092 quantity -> 11.0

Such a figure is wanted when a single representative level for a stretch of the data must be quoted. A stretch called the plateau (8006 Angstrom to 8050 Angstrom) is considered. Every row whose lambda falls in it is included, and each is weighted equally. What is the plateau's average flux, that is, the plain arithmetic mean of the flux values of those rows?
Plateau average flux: 11.1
